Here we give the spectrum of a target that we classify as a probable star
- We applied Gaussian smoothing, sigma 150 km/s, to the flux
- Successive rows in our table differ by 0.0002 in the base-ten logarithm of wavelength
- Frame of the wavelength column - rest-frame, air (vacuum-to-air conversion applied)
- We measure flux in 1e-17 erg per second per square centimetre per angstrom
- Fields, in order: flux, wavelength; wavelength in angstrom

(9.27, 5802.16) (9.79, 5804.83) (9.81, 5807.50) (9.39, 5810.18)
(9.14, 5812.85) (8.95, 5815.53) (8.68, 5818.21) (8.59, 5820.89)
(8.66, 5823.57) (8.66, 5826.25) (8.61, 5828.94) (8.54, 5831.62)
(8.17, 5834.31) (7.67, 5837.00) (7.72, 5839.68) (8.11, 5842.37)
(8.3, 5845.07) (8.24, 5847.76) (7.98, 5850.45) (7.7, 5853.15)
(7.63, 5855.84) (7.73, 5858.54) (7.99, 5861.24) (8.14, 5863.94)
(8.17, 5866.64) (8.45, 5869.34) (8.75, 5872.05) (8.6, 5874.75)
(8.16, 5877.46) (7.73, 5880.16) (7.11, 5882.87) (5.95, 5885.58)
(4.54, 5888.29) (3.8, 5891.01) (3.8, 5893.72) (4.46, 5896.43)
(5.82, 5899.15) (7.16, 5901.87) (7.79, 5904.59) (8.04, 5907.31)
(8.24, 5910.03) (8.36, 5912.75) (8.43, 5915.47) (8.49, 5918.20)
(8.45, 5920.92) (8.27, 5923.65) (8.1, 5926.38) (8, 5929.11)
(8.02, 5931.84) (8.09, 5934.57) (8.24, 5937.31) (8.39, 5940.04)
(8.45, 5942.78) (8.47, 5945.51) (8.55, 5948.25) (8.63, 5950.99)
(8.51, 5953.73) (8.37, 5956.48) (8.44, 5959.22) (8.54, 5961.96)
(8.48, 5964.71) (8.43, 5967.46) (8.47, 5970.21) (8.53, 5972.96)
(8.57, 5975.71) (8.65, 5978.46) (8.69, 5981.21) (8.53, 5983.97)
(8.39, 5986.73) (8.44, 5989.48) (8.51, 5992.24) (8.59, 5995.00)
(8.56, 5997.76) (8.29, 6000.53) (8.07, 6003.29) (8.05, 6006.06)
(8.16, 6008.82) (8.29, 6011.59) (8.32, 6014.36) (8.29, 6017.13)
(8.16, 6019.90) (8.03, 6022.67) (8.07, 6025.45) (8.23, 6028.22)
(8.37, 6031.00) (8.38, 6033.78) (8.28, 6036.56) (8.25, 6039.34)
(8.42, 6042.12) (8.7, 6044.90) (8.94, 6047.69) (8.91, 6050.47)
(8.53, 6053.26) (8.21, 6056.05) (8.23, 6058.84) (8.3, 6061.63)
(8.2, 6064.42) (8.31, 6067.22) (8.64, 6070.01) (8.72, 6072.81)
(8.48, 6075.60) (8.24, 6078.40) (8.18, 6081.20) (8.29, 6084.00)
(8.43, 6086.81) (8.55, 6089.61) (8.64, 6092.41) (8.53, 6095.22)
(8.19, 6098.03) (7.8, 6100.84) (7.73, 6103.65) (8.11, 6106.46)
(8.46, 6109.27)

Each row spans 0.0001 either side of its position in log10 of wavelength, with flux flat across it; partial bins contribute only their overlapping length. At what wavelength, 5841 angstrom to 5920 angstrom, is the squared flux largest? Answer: 5872.05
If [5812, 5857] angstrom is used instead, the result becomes 5812.85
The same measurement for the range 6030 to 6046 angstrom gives 6044.90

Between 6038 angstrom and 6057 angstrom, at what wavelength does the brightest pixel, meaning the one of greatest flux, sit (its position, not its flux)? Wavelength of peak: 6047.69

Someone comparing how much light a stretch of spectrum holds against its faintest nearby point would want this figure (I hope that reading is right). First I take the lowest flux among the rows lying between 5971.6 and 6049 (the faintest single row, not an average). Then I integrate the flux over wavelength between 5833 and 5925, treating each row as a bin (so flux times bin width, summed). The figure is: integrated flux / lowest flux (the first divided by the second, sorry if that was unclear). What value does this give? 86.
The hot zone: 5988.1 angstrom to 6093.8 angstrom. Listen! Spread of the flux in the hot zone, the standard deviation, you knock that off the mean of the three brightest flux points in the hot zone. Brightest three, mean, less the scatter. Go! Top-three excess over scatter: 8.63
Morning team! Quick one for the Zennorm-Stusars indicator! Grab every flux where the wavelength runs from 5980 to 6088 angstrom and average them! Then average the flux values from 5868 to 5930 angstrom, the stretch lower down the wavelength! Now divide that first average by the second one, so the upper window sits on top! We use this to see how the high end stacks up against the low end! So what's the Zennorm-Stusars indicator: 1.16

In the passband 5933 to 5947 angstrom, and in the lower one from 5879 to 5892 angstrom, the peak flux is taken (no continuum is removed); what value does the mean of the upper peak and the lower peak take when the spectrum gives 8.10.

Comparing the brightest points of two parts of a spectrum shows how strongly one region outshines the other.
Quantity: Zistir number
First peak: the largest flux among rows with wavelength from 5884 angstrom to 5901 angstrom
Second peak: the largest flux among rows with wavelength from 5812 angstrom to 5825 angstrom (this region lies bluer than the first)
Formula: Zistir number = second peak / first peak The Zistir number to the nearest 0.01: 1.54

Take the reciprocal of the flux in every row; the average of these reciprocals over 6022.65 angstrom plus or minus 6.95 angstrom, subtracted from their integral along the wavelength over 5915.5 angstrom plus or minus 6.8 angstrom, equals 1.50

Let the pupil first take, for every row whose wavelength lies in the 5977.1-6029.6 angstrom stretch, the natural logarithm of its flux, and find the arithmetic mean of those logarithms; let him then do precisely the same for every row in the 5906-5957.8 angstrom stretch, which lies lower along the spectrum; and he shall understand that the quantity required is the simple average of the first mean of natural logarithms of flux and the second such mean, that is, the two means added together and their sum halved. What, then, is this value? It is 2.12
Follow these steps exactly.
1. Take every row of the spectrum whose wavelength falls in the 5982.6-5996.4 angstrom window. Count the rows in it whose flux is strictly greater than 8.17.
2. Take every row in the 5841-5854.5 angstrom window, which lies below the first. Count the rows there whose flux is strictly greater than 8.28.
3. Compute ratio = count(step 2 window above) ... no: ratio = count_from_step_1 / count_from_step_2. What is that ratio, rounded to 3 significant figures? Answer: 5.00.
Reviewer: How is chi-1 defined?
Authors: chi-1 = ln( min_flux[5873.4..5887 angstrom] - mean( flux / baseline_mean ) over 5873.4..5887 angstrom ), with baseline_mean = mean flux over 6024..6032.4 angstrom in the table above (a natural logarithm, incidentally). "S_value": 1.62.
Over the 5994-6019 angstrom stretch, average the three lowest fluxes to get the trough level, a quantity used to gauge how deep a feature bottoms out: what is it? 8.1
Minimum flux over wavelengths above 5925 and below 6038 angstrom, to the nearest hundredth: 8.00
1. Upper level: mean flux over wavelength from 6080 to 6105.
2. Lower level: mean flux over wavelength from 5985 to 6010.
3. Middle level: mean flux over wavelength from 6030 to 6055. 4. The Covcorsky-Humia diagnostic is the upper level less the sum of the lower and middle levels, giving -8.61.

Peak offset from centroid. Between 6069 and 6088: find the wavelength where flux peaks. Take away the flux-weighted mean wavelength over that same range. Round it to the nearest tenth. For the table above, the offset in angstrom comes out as -5.5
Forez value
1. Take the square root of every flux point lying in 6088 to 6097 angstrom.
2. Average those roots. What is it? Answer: 2.93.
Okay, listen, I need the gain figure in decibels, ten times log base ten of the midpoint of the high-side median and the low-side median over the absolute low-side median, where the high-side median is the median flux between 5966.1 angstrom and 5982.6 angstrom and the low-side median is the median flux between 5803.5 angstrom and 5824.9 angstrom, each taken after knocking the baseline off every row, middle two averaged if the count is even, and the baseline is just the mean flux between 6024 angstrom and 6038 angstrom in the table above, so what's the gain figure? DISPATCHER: -2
